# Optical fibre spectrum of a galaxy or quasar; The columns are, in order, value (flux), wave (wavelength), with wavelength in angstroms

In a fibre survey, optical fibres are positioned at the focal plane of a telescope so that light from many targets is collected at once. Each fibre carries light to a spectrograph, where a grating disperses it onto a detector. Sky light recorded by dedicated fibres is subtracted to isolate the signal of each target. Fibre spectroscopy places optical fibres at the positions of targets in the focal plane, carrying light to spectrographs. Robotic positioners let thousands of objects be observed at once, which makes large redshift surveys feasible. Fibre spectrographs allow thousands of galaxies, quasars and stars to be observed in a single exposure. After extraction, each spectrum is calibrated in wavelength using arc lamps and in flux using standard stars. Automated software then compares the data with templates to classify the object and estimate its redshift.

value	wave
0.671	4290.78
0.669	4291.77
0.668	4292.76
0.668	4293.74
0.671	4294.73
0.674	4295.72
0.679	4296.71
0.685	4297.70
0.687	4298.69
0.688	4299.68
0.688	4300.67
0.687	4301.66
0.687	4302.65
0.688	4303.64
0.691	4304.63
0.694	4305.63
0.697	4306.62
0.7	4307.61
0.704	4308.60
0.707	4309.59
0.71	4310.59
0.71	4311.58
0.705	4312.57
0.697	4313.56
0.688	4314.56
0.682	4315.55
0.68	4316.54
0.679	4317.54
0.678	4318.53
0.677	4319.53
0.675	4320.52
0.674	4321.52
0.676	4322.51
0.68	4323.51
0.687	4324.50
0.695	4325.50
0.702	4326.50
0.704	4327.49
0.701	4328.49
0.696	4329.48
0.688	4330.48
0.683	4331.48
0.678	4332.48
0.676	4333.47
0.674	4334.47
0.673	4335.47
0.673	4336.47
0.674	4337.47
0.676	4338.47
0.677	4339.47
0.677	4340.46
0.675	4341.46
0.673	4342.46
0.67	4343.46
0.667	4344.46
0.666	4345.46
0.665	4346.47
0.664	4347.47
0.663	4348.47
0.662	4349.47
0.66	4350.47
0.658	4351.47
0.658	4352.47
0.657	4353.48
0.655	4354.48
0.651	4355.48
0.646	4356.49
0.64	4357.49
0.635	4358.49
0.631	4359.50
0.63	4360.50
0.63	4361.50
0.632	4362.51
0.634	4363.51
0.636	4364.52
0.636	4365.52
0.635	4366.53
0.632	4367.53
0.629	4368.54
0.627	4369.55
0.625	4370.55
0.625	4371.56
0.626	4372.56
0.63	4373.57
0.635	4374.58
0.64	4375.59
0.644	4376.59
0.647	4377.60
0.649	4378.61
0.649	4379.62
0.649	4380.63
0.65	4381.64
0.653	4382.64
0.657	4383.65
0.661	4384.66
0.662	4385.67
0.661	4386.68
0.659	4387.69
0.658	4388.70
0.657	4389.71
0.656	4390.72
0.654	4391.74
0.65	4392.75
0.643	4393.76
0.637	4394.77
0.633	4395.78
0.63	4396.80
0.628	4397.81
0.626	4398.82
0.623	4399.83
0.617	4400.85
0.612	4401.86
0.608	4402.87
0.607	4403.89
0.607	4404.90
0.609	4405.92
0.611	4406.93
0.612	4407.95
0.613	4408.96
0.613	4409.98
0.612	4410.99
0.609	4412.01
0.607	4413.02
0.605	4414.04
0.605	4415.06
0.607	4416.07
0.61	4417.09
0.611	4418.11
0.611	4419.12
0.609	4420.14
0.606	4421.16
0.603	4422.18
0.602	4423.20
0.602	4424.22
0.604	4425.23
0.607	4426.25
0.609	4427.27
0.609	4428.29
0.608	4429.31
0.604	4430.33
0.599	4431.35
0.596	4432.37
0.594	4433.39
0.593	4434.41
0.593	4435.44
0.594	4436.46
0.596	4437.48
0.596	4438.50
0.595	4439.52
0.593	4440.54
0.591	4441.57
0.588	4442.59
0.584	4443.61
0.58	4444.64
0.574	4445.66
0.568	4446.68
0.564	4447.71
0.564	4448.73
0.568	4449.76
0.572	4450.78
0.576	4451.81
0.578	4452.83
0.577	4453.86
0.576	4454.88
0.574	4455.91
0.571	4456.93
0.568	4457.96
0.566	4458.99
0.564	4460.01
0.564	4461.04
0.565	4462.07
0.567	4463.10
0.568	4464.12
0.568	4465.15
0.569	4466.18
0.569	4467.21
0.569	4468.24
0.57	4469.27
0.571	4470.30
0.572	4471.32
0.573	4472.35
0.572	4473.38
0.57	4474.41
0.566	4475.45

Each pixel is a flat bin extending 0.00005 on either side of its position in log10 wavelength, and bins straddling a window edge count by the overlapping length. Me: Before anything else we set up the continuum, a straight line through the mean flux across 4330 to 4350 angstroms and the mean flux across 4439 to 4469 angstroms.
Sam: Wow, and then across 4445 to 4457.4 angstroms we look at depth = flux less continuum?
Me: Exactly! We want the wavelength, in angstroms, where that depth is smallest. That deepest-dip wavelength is 4447.71 angstroms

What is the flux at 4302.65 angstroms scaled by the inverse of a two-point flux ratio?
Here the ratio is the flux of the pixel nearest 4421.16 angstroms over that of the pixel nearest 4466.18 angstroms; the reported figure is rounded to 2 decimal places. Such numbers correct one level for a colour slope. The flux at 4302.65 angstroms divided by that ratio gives 0.65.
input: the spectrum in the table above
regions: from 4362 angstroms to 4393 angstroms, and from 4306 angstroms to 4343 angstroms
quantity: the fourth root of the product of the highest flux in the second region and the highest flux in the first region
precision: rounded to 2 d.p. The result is 0.83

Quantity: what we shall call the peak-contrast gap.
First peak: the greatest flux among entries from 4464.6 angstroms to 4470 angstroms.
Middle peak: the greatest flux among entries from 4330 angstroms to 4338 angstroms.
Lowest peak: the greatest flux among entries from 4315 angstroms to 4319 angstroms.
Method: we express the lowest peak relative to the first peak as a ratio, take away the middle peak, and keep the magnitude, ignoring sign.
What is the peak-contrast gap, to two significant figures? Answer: 0.51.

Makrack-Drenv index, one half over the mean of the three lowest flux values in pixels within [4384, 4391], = 0.76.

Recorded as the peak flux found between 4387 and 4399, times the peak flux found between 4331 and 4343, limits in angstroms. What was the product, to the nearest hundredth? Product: 0.45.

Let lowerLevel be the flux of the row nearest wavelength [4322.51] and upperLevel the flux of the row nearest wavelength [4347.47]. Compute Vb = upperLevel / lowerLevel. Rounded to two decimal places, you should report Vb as 0.98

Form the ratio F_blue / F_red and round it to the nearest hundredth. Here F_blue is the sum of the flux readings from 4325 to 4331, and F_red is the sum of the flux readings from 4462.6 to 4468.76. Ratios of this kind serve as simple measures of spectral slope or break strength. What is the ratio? 1.23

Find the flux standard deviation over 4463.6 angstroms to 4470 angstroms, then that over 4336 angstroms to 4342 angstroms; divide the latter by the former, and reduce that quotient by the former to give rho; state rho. 2.2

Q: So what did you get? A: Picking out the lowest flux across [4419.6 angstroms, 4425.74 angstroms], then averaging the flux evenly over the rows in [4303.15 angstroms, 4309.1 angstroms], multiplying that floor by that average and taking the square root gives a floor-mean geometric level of 0.65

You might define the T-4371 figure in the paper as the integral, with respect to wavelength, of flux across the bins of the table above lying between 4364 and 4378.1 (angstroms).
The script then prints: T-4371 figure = 8.9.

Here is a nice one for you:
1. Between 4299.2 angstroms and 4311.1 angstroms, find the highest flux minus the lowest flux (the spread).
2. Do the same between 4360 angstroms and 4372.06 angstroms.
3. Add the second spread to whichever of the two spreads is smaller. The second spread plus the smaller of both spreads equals 0.022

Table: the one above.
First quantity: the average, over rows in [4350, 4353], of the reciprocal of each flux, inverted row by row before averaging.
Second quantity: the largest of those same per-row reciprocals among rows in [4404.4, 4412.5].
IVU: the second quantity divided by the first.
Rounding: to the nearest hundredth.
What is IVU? 1.09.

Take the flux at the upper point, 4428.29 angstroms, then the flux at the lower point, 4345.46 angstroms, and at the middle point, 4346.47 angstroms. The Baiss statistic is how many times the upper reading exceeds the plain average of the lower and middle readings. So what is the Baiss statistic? 0.92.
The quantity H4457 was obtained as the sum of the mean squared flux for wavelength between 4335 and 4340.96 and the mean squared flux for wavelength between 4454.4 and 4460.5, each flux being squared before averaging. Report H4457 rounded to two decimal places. 0.78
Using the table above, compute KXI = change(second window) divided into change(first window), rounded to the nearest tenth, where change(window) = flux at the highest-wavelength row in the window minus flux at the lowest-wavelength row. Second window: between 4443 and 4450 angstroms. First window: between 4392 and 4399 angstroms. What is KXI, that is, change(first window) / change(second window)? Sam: 1.5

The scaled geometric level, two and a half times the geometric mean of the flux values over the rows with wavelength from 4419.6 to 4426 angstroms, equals 1.51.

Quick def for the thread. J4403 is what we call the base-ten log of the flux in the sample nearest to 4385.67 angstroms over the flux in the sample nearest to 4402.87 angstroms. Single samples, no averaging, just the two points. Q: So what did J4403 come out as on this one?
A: 0.037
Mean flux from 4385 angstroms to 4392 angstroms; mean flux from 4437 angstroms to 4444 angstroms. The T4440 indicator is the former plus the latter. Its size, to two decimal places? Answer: 1.25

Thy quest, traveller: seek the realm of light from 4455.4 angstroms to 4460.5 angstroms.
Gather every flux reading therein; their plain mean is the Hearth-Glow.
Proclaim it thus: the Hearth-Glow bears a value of 0.569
